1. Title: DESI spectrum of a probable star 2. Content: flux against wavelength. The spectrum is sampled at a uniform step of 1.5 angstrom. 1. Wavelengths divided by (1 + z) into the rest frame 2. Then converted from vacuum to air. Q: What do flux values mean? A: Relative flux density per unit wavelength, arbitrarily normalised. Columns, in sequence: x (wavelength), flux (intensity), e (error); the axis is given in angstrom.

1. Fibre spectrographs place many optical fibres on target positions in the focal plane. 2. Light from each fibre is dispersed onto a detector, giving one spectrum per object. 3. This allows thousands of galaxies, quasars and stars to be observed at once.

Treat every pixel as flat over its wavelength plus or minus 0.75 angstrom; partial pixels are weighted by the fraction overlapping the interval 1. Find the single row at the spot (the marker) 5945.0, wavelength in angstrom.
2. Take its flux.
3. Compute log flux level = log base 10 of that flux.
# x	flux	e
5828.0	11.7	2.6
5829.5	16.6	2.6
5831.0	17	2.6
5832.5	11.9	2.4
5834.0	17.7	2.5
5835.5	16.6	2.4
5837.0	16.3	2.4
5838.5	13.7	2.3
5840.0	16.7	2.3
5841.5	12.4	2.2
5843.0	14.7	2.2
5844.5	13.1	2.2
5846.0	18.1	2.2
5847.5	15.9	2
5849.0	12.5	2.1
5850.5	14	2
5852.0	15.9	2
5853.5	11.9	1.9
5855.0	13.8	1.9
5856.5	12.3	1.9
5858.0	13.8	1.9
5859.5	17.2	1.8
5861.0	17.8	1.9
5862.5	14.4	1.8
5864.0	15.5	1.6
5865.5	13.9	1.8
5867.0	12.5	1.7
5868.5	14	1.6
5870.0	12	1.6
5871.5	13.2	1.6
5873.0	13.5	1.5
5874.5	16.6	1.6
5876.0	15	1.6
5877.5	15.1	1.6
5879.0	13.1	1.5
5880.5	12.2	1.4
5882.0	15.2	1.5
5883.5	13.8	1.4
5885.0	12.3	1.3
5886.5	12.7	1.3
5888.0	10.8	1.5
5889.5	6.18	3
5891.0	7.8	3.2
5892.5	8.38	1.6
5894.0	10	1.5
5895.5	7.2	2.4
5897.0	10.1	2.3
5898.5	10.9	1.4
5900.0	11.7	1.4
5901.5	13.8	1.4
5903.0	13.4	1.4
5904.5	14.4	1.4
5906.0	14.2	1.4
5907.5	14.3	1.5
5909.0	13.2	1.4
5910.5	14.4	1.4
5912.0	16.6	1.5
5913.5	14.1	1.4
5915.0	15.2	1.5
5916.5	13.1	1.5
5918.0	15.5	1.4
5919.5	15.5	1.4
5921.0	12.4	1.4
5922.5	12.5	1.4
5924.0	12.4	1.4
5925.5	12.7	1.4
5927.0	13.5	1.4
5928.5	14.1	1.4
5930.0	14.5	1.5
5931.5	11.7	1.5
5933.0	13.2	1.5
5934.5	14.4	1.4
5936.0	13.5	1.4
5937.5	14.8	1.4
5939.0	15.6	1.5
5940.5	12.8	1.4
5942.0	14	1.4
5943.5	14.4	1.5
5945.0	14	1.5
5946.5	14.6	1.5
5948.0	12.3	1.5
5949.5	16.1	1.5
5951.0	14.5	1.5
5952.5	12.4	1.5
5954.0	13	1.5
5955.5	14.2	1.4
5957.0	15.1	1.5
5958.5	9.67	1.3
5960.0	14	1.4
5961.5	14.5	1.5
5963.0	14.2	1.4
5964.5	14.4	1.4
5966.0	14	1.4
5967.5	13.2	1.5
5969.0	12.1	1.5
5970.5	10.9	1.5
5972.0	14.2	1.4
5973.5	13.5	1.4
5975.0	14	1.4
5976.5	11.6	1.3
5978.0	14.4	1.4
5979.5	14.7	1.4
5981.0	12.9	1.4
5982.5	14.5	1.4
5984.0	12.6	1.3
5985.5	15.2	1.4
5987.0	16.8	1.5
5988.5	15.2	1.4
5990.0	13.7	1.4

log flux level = 1.15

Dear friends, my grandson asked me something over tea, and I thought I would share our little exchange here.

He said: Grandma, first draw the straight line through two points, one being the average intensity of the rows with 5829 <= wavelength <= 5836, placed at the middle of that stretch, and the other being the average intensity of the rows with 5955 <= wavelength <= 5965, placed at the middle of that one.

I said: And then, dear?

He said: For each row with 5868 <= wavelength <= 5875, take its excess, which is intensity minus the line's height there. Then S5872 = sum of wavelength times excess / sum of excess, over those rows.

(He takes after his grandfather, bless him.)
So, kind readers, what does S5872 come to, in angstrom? 5870.0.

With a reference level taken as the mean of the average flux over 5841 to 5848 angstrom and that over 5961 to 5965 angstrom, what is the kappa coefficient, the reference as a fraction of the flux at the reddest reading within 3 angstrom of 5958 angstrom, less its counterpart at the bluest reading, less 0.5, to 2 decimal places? -0.49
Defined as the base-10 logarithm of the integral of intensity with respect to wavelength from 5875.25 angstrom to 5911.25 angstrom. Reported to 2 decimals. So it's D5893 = 2.64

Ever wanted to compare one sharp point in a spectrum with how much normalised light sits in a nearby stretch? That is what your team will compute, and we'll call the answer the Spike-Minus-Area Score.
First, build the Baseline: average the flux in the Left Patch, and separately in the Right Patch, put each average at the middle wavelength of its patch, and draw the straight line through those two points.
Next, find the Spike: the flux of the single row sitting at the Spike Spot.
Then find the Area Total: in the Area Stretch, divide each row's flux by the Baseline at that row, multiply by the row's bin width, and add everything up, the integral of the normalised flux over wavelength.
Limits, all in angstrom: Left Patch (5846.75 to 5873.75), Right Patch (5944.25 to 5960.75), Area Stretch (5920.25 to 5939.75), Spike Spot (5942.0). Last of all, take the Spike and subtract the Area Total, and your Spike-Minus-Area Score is -5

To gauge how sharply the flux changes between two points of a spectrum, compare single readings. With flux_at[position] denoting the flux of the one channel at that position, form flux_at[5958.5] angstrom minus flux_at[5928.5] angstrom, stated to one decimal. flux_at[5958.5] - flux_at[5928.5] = -4.4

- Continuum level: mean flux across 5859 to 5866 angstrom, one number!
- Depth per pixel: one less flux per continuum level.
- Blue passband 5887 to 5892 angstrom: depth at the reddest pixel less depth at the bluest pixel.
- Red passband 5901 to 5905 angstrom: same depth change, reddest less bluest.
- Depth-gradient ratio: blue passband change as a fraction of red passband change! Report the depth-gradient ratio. -5.0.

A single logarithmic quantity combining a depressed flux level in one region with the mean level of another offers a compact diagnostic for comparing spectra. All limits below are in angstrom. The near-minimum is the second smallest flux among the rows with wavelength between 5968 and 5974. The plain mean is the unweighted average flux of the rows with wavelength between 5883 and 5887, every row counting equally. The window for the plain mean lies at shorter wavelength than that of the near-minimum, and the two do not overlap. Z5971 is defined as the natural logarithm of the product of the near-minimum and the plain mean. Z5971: 5.05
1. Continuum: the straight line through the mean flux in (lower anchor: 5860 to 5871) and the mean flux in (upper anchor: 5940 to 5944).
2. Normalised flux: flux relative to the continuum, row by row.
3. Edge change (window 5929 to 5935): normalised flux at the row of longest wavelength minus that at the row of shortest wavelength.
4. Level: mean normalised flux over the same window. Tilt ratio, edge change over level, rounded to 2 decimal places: 0.00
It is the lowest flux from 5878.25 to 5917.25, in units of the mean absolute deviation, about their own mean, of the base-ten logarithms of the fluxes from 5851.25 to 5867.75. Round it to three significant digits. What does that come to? 134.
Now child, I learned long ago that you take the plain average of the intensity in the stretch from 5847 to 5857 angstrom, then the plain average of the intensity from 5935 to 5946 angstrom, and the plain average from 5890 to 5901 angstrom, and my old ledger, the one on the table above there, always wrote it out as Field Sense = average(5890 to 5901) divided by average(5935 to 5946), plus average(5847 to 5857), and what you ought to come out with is 14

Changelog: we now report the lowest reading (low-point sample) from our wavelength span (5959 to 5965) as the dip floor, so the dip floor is 14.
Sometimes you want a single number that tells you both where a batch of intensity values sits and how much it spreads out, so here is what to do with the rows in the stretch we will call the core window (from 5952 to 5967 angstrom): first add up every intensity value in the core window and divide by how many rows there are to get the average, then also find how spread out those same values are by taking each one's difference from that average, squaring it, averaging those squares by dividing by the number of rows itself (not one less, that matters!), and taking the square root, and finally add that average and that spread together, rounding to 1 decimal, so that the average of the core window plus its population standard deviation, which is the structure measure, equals 15.0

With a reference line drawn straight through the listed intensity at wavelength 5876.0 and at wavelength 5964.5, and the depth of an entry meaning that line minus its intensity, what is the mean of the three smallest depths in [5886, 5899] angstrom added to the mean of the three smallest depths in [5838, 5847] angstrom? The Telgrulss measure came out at 2.2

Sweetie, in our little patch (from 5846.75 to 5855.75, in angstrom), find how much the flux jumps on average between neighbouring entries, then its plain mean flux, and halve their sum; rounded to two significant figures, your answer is 8.3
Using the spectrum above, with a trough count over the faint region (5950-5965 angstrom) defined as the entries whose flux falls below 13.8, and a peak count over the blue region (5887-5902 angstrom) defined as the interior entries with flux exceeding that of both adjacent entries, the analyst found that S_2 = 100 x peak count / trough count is 33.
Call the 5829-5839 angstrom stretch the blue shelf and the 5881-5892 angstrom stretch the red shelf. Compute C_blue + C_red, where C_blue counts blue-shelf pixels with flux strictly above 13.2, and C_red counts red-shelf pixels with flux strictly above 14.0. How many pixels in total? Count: 7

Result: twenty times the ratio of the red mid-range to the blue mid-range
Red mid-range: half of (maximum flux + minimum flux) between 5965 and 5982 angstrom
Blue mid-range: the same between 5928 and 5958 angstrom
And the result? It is 18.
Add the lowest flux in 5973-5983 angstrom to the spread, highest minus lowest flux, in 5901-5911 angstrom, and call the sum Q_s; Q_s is 12.8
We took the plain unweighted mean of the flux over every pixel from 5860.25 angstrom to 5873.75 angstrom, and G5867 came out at 14.1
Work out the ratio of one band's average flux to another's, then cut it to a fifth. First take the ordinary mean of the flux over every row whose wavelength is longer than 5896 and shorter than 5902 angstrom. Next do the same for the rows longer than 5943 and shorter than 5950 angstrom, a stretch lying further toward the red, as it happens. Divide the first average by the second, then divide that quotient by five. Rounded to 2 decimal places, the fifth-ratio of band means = 0.16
